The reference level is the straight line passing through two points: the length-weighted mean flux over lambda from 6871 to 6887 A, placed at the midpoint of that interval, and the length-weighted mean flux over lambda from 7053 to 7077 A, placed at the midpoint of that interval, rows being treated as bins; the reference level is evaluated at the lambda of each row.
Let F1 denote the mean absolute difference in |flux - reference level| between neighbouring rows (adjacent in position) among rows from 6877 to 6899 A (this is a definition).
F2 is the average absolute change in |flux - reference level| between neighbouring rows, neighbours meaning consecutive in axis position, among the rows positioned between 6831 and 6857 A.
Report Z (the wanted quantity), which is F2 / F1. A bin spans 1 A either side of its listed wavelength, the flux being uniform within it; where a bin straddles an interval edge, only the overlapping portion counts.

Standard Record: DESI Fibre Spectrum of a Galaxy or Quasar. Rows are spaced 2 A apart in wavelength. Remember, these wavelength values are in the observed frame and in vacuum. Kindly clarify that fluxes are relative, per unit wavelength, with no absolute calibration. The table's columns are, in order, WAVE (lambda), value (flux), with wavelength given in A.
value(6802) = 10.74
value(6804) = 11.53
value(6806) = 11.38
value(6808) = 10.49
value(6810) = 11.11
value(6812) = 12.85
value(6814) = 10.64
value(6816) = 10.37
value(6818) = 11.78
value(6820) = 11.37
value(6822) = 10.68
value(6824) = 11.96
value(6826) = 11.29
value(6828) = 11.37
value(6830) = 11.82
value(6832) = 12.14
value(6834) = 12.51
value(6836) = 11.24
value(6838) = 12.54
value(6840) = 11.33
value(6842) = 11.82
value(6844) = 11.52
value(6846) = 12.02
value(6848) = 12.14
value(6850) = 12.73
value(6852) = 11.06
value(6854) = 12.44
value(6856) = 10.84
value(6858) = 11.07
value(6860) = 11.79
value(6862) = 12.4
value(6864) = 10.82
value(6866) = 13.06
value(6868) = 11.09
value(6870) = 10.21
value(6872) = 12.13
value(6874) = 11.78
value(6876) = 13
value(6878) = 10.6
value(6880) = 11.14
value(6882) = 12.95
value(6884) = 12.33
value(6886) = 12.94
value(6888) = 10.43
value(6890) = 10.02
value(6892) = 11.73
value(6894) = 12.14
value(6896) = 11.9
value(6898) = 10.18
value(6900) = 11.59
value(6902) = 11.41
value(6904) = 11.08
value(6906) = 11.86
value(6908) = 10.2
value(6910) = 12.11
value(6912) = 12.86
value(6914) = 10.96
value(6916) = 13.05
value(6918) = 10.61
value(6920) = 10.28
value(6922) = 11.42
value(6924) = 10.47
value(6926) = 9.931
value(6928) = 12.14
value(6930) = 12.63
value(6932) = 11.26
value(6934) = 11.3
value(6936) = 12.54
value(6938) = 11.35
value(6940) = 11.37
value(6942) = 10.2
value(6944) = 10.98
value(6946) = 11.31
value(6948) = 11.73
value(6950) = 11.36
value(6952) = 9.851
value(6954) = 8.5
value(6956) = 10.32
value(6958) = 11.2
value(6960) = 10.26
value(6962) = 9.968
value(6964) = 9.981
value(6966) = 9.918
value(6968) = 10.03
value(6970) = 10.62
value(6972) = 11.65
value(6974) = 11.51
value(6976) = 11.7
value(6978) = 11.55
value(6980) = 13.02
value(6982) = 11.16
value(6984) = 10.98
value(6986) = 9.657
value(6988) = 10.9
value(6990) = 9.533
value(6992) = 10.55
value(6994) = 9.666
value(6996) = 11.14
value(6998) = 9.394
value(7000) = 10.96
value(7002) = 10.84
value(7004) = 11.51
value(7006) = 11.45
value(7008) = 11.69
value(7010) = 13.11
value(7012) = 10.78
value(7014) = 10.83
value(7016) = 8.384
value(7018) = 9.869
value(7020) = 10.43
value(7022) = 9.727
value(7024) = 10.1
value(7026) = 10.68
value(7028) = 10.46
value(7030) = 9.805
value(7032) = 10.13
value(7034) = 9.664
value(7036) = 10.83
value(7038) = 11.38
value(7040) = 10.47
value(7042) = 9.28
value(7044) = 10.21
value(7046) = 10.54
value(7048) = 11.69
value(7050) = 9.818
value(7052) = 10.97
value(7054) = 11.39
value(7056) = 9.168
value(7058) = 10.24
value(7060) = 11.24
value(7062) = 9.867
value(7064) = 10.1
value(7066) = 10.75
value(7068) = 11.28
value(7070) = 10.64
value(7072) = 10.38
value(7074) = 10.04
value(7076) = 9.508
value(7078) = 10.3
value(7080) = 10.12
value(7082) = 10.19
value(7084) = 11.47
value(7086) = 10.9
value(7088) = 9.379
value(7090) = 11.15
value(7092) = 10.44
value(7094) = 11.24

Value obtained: 1.14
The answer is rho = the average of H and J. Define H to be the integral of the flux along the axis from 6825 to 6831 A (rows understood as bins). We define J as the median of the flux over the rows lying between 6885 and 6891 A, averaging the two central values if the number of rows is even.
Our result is 40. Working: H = 69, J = 10.4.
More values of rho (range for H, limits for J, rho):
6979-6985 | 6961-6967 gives 40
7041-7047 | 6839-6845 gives 36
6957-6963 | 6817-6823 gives 37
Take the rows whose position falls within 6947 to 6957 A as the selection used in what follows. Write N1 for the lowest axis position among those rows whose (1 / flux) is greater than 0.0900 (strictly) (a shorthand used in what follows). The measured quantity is 6952 A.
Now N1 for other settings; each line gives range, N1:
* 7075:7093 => 7076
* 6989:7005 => 6990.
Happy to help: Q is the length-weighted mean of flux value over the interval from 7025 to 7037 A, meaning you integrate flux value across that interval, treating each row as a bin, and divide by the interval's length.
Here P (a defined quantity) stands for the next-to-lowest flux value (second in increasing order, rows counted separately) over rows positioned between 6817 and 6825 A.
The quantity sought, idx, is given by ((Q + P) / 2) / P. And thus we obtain 0.95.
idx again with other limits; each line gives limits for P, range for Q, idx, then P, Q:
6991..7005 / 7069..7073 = 1.04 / 9.666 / 10.5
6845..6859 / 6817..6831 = 1.02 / 11.06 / 11.5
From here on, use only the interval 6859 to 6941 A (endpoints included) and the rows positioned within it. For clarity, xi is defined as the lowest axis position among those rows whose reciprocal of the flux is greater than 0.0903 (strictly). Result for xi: 6864 A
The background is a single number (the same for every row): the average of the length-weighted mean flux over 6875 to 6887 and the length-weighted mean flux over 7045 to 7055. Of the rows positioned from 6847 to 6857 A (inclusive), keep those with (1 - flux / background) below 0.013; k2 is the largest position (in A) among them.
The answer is 6854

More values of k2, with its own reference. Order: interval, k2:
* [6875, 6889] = 6886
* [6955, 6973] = 6972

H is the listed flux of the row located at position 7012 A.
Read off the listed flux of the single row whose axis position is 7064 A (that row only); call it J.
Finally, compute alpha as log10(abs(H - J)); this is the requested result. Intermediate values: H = 10.78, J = 10.1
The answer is -0.17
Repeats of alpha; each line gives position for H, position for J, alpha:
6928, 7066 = 0.14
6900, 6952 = 0.24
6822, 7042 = 0.15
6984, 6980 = 0.31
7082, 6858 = -0.06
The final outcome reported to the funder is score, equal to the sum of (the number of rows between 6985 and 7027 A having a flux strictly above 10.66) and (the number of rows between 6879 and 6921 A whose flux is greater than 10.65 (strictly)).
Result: 26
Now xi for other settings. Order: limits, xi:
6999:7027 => 7000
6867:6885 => 6870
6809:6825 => 6814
